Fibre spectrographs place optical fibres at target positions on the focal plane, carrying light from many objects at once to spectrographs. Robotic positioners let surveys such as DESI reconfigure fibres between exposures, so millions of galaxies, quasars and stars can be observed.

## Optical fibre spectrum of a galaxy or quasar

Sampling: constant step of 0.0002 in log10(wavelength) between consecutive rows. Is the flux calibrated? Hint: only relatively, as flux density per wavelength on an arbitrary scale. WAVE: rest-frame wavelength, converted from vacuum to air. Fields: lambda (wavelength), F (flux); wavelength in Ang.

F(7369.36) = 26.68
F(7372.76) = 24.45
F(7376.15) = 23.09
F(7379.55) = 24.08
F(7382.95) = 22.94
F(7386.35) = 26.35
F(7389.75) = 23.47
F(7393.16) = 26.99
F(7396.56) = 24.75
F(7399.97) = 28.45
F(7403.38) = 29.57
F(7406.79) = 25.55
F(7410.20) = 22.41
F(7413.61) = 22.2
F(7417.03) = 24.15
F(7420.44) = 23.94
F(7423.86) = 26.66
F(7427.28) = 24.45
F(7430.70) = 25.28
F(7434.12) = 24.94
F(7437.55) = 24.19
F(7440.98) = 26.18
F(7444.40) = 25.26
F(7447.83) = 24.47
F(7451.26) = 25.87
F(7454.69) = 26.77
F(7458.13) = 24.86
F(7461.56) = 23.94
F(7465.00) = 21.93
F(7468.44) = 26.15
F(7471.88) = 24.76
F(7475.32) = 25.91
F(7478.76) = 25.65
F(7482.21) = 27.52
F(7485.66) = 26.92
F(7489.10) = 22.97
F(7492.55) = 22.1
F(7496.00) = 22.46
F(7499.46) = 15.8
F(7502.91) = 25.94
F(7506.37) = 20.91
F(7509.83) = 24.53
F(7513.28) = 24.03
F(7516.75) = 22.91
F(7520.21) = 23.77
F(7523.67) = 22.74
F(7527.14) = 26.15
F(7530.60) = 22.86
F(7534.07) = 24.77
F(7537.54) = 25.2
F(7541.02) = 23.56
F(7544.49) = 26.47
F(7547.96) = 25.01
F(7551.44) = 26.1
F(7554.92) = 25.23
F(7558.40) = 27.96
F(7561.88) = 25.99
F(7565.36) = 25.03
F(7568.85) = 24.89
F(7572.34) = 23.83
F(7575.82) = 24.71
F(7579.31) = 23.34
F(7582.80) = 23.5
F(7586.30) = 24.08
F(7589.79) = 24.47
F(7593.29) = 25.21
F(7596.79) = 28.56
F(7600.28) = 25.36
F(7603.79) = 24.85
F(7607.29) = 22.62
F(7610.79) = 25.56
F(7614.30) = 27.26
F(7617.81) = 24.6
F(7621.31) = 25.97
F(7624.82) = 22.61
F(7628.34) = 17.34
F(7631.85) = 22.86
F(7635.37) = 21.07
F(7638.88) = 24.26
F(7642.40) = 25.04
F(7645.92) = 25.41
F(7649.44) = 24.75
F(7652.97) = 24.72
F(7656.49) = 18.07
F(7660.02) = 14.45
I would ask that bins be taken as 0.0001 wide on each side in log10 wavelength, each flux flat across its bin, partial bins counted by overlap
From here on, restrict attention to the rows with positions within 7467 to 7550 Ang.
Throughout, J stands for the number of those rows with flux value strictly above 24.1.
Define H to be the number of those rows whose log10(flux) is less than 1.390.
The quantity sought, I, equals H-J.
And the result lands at -1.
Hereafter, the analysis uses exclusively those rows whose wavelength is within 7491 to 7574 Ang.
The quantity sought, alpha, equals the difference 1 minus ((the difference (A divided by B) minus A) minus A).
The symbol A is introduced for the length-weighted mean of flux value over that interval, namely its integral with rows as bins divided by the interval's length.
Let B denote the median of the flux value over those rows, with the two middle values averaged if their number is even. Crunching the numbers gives 48.2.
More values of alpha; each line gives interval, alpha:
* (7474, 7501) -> 47.4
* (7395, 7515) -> 49.2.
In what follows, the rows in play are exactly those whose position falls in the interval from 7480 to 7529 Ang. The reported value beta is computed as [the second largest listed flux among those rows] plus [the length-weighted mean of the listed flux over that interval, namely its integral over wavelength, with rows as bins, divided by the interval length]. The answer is 50.4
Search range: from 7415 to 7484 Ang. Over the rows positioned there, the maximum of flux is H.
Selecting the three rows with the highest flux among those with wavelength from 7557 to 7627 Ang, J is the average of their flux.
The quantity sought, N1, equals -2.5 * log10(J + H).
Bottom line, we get -4.36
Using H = 27.52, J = 27.9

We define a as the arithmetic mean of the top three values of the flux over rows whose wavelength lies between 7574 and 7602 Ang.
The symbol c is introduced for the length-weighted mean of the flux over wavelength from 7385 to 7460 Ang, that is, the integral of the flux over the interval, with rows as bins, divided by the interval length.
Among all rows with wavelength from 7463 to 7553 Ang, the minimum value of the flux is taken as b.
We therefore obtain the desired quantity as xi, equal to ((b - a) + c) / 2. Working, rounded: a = 26.4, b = 15.8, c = 25.3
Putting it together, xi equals 7.4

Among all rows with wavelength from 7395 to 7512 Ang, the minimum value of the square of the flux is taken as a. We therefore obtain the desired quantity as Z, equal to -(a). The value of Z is -250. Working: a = 250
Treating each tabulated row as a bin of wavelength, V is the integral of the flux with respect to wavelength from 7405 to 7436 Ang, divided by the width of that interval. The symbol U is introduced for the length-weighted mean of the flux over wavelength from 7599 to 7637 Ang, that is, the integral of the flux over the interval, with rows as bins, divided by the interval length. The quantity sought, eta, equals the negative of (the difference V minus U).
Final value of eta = -0.8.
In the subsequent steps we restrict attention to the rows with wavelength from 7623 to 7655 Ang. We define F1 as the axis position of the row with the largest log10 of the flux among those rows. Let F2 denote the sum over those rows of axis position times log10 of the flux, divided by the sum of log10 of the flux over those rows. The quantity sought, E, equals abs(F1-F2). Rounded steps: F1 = 7645.92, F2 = 7639.1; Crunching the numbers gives 6.8 Ang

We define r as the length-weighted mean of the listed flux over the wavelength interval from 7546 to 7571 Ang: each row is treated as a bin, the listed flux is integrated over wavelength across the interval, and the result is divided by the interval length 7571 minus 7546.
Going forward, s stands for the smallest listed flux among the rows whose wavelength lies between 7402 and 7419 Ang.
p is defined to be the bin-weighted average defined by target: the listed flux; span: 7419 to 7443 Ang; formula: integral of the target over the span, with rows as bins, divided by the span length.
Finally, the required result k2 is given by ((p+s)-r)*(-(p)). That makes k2 -542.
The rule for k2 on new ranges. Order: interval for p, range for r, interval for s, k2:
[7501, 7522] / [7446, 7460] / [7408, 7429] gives -480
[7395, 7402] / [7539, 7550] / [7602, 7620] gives -651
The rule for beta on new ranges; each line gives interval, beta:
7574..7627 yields 52.0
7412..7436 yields 49.8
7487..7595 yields 50.6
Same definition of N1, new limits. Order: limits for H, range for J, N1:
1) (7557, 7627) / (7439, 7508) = -4.36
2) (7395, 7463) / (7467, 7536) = -4.38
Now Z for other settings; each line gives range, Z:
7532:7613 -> -512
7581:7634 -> -301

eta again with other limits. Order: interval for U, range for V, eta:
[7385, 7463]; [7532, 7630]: 0.5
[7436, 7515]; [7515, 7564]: -0.6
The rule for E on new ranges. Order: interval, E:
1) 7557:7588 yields 13.8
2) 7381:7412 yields 6.8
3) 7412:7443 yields 3.5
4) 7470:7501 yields 3.1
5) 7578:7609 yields 3.5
